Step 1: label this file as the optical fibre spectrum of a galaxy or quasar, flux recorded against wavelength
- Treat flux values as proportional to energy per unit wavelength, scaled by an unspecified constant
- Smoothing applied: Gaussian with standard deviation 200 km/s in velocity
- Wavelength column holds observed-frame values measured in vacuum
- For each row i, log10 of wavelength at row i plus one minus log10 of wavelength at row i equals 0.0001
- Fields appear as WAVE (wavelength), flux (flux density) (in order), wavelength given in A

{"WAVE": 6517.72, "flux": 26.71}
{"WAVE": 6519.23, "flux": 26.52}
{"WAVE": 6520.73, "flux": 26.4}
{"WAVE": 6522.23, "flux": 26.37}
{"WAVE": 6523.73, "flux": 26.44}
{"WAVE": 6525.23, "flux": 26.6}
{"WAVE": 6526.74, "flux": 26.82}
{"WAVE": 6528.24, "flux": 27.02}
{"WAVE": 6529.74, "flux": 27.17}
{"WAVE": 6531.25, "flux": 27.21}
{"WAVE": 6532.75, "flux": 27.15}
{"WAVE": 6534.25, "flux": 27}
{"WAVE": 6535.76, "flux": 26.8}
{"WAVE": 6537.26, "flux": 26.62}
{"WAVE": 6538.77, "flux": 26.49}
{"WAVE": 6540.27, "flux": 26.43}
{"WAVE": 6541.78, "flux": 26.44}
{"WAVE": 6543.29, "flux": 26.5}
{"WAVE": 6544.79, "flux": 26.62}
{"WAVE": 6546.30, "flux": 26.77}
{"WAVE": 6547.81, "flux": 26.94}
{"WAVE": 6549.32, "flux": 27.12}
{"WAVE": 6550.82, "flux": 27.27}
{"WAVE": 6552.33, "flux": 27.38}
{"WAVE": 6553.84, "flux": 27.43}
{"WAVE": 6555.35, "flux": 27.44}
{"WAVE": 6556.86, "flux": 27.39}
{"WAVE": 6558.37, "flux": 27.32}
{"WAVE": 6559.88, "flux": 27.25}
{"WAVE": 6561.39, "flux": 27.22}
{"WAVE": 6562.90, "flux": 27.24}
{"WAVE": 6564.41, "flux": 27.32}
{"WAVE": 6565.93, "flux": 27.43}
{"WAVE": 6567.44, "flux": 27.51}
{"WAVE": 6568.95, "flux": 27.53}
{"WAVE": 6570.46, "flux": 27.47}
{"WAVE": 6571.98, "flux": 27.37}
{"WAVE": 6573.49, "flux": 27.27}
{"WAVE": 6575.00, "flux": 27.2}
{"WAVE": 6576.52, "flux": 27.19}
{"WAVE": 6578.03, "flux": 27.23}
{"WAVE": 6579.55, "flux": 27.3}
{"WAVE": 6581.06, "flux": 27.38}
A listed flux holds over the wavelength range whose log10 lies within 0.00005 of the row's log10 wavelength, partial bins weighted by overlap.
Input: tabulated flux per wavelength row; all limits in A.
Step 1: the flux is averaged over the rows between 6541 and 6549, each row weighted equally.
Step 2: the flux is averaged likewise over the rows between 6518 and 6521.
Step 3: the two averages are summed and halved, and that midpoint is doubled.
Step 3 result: 53.1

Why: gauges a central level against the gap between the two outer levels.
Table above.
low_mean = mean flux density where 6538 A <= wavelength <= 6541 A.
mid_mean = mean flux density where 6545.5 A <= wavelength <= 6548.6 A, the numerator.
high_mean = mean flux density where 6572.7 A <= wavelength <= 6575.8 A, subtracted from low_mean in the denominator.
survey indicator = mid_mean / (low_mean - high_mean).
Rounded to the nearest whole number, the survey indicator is -35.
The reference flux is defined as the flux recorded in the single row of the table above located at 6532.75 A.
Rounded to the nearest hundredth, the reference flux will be 27.15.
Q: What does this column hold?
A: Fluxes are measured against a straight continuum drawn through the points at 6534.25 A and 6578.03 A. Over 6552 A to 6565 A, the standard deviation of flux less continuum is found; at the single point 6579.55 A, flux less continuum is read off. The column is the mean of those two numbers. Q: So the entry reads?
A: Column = 0.08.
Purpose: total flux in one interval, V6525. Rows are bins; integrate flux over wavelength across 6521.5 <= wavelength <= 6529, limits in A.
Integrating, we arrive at 200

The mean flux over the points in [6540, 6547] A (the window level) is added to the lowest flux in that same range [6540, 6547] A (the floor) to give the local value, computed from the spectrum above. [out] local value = 52.98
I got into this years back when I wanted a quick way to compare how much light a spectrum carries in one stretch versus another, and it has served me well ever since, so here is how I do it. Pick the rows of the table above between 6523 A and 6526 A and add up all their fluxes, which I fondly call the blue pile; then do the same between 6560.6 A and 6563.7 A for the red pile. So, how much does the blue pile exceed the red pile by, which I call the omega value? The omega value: -1.4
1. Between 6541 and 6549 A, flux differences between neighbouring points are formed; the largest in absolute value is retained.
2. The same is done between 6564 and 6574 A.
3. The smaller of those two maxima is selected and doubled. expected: 0.22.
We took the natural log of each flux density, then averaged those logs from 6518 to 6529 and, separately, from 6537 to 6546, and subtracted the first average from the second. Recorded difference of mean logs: -0.003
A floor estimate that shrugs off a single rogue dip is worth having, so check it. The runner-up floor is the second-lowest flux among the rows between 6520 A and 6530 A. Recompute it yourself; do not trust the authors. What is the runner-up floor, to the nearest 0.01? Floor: 26.40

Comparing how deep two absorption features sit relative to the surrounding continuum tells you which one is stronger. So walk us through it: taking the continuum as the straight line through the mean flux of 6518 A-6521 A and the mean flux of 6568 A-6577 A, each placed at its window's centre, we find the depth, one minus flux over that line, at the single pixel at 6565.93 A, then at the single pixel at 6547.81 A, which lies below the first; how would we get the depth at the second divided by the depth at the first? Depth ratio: 0.08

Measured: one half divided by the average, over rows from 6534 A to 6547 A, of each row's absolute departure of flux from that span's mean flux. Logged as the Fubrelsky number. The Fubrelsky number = 3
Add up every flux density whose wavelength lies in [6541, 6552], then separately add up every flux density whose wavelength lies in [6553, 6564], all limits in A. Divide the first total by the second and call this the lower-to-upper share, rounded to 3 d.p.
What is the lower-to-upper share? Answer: 0.981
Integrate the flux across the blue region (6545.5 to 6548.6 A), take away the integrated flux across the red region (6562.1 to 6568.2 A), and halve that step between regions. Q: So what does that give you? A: -42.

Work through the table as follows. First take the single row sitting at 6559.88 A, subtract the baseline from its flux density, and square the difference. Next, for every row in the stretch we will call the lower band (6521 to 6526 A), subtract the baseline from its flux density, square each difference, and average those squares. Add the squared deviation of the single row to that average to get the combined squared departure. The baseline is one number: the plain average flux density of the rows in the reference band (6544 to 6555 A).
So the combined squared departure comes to 0.4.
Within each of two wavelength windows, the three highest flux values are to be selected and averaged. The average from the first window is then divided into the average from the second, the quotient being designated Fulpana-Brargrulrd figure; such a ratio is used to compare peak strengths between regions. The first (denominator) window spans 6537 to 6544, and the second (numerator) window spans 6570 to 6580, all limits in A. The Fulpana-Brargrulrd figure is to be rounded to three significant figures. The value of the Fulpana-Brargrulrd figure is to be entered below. 1.03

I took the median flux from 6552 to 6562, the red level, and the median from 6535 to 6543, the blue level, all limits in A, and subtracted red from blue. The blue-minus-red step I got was -0.89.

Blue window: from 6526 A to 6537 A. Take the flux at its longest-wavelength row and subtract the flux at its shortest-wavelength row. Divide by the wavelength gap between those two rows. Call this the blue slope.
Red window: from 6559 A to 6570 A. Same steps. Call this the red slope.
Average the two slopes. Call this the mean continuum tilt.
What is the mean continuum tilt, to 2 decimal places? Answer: 0.01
